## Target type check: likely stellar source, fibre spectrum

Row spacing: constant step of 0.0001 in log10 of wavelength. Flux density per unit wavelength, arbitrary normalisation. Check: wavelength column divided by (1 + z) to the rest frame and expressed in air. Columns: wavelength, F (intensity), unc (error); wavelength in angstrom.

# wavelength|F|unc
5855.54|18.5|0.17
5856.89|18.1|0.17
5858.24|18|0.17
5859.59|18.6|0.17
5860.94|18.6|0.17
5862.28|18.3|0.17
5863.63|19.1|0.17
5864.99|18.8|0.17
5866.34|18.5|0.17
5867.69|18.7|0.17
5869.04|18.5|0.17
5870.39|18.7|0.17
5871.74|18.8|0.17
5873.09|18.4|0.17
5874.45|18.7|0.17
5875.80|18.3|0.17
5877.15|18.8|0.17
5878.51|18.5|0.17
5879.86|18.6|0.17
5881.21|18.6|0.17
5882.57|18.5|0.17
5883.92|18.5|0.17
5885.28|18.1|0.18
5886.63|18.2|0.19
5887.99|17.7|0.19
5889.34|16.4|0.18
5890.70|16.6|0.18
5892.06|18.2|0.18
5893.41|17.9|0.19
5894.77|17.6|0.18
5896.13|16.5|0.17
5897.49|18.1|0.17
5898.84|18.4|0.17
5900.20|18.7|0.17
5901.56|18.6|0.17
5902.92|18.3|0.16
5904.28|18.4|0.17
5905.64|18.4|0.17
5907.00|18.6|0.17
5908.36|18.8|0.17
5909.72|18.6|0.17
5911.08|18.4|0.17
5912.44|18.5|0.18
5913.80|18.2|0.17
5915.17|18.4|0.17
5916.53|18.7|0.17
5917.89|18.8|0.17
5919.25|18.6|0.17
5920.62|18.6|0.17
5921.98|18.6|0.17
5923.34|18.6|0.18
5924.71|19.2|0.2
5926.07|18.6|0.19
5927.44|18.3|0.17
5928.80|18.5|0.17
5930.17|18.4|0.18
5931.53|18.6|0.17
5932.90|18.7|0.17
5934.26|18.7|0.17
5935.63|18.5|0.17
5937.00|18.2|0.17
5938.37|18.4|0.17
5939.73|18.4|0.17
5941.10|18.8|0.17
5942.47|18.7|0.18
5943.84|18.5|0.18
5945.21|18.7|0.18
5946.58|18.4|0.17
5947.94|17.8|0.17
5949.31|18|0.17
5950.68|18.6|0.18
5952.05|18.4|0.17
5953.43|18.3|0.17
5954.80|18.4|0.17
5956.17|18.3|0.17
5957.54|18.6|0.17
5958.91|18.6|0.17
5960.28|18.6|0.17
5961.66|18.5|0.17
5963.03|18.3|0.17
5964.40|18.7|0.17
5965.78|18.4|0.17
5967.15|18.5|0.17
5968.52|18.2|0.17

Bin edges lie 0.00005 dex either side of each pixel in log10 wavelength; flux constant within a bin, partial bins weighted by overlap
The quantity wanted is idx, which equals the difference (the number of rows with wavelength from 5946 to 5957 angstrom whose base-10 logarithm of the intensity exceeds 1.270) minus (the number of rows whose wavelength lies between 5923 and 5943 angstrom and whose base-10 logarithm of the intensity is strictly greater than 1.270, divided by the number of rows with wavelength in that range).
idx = -0.3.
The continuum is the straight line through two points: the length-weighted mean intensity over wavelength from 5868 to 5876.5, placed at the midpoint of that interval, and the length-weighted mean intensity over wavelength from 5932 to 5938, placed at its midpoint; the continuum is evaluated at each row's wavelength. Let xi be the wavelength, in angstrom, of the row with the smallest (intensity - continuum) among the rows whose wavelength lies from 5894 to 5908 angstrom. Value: 5896.13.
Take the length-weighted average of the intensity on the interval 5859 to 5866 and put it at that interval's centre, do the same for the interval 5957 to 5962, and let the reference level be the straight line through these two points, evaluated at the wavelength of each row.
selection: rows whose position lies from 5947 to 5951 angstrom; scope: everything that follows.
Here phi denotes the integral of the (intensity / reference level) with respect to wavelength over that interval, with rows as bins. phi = 3.91 angstrom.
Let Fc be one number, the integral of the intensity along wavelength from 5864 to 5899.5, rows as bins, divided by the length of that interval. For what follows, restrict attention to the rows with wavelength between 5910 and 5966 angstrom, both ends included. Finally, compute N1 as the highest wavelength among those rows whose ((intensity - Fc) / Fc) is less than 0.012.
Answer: 5965.78 angstrom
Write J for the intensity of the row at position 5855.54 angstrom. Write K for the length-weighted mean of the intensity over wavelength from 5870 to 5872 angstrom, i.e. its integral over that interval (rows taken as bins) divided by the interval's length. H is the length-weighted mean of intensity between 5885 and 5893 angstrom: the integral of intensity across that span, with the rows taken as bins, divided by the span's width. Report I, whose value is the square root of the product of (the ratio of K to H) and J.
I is 4.45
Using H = 17.5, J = 18.5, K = 18.8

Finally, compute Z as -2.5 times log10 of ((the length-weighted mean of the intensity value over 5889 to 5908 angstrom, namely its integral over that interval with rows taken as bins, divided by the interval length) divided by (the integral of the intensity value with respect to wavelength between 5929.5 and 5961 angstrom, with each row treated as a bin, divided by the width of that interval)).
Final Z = 0.031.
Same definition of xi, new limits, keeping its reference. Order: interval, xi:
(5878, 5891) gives 5889.34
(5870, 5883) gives 5875.80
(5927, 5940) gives 5937.00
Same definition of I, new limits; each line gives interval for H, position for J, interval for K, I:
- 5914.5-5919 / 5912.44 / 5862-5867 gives 4.30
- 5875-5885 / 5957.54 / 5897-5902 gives 4.31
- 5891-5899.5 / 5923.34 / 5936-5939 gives 4.38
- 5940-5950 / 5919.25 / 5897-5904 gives 4.32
